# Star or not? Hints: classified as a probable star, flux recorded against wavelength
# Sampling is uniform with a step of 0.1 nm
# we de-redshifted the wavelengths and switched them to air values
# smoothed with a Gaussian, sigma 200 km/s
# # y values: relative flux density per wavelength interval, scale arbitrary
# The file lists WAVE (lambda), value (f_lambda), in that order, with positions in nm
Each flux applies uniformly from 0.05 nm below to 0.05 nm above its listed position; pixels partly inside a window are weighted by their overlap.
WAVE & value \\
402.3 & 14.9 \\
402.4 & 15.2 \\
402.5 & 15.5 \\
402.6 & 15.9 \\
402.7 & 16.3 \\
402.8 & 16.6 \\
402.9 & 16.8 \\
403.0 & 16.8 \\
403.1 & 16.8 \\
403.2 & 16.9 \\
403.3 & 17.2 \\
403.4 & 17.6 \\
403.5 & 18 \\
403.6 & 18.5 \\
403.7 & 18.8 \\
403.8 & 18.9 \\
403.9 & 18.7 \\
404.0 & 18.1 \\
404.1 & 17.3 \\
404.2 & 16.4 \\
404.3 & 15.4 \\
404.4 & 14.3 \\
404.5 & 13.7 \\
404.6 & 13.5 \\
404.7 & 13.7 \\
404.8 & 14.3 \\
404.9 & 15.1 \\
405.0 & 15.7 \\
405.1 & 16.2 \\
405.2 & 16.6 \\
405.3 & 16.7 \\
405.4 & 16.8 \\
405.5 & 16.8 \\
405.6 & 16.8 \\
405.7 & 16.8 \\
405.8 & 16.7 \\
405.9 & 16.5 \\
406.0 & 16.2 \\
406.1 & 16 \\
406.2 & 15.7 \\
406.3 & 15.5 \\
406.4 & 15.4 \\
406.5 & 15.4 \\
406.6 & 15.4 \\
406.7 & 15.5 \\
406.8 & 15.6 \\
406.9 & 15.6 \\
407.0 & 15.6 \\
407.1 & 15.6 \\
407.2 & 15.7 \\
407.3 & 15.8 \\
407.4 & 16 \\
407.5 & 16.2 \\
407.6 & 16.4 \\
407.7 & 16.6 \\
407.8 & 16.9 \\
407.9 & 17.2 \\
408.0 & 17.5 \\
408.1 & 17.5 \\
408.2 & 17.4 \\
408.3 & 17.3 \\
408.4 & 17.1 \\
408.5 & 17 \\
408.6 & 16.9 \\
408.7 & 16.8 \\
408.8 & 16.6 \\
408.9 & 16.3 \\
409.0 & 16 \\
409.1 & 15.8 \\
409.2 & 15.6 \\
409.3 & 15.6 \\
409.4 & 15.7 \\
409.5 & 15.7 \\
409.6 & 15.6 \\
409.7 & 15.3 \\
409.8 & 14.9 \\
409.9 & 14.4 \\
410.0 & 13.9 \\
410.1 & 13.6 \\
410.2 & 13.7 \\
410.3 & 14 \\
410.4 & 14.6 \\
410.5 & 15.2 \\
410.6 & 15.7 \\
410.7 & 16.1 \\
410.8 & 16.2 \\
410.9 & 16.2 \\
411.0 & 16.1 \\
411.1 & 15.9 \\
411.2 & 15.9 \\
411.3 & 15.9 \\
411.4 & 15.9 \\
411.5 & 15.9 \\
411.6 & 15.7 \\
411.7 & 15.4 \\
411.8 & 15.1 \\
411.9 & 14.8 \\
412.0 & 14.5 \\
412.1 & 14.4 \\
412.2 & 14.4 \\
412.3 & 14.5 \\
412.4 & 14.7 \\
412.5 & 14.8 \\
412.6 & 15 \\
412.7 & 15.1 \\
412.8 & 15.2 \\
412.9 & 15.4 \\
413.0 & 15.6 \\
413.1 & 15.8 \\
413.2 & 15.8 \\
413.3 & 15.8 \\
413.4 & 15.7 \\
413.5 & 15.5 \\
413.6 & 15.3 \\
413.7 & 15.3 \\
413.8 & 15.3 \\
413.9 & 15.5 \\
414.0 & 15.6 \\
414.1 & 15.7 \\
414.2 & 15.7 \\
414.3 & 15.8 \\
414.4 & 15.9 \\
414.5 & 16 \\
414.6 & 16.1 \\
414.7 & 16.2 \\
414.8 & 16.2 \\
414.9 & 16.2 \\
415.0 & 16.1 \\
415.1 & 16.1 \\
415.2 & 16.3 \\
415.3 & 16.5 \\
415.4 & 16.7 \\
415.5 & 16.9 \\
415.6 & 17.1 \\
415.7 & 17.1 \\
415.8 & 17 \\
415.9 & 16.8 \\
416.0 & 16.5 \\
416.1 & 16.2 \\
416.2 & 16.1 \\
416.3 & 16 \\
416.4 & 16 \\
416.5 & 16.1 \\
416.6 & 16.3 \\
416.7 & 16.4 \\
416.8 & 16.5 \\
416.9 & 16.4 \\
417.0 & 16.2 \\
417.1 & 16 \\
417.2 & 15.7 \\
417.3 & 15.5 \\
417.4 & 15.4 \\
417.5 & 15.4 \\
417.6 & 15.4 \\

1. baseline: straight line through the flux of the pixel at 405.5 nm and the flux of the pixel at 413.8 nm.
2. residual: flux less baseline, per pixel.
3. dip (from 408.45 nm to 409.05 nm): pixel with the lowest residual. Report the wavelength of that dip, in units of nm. 409.0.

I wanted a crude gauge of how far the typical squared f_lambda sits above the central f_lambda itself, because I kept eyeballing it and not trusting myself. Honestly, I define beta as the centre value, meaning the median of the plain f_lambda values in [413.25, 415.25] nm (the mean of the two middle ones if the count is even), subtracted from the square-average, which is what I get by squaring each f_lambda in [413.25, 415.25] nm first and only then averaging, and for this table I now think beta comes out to 234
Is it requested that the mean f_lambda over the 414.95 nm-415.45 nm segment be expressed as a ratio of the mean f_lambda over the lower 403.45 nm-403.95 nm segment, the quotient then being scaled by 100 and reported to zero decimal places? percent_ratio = 88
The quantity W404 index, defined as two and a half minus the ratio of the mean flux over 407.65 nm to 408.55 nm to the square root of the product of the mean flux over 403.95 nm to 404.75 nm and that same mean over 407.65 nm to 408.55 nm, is 1.44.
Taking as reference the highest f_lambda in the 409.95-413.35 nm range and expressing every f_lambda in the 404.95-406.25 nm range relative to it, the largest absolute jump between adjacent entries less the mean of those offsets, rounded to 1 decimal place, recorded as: 0.3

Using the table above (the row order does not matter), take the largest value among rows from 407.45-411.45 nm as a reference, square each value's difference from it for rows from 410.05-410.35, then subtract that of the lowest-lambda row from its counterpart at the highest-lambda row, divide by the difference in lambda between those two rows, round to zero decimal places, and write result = -15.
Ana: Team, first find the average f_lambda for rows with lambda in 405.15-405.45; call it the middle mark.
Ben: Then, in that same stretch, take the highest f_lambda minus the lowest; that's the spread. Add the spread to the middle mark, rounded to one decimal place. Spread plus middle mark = 16.9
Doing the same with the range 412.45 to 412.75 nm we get 15.3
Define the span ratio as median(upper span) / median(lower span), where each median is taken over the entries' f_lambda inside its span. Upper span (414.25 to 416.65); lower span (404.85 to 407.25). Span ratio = 1.032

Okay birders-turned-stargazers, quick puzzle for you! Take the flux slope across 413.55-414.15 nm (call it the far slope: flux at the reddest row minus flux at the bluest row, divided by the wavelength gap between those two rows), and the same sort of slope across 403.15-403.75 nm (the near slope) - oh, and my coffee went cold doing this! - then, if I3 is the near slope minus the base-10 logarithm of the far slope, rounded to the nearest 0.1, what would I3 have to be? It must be 3.9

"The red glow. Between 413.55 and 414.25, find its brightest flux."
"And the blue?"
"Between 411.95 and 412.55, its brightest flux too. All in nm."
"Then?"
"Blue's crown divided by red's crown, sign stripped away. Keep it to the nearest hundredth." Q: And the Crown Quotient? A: 0.94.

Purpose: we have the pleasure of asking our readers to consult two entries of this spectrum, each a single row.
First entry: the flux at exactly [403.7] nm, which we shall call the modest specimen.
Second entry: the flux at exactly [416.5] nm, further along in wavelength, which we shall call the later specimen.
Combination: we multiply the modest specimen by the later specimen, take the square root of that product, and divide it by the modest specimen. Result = 0.93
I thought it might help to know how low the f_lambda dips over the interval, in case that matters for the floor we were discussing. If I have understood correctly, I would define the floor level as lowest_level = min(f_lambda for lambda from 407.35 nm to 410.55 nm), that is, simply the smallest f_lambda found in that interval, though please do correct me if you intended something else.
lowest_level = 13.6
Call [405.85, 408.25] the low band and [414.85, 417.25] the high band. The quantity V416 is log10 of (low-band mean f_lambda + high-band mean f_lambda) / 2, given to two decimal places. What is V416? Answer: 1.21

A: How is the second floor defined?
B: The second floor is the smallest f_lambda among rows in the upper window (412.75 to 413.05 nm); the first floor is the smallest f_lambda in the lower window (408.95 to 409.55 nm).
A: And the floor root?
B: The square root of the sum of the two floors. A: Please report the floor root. 5.55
